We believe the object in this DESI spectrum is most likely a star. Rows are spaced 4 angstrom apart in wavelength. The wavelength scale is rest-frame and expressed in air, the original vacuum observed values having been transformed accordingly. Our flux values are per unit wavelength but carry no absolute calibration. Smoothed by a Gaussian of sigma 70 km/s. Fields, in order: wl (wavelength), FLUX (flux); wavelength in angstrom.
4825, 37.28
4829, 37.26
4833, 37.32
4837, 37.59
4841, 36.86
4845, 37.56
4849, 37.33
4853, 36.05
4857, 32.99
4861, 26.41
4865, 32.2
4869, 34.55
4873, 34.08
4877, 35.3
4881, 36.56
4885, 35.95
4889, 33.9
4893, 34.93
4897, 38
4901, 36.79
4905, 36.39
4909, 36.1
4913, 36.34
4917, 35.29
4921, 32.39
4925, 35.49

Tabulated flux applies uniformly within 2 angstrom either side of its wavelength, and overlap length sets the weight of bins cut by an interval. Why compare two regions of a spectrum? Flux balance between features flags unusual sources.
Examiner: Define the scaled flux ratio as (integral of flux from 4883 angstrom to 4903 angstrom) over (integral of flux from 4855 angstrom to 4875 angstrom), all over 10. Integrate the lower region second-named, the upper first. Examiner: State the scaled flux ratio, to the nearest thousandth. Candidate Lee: 0.112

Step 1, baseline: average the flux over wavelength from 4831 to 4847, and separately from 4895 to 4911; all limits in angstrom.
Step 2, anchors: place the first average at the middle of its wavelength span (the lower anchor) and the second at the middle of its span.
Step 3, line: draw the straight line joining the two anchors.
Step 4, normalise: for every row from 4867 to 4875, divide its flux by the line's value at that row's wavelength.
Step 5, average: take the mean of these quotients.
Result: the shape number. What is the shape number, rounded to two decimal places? 0.93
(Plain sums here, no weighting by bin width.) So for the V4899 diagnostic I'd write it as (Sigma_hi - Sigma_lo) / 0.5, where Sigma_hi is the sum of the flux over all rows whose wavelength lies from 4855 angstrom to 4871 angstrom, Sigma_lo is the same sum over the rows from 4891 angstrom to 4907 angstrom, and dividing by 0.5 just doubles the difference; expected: -40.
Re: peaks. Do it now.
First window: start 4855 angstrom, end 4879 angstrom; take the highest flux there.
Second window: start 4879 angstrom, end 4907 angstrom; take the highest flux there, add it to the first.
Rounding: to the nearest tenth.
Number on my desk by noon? 73.3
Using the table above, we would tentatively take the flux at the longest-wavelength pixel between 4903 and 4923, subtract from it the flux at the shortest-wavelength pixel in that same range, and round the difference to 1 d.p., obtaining -4.0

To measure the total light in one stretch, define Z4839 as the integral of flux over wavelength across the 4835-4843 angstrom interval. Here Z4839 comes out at 298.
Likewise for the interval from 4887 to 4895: 275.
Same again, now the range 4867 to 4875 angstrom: 275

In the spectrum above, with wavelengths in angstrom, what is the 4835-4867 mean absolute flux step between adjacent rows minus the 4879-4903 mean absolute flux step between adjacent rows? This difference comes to 1.0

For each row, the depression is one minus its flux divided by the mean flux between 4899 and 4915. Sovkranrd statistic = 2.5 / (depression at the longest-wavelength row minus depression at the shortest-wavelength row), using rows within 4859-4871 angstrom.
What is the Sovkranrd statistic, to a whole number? -11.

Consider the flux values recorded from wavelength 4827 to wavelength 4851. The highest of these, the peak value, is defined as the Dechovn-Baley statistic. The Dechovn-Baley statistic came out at 37.59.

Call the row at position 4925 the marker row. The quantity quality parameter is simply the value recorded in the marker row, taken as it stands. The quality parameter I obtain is 35.49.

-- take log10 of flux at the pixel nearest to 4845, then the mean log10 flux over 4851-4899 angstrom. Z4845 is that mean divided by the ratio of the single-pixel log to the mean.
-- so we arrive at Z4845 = 1.49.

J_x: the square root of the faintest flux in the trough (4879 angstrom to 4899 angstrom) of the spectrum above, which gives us 5.82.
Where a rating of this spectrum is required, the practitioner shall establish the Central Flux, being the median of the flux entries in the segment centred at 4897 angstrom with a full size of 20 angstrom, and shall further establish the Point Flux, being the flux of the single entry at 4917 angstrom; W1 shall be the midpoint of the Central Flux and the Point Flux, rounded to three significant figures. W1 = 35.8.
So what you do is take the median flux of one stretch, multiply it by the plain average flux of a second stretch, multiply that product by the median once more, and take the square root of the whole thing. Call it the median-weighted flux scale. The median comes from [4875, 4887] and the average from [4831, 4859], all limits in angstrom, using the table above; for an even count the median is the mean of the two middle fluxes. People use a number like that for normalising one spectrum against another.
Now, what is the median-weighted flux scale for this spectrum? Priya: 217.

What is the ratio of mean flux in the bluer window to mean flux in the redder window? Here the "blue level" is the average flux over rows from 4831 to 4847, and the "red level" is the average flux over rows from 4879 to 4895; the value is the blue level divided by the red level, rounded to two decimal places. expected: 1.06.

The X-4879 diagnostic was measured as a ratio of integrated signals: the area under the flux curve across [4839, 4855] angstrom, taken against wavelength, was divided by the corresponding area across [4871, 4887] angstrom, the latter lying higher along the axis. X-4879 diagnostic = 1.04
